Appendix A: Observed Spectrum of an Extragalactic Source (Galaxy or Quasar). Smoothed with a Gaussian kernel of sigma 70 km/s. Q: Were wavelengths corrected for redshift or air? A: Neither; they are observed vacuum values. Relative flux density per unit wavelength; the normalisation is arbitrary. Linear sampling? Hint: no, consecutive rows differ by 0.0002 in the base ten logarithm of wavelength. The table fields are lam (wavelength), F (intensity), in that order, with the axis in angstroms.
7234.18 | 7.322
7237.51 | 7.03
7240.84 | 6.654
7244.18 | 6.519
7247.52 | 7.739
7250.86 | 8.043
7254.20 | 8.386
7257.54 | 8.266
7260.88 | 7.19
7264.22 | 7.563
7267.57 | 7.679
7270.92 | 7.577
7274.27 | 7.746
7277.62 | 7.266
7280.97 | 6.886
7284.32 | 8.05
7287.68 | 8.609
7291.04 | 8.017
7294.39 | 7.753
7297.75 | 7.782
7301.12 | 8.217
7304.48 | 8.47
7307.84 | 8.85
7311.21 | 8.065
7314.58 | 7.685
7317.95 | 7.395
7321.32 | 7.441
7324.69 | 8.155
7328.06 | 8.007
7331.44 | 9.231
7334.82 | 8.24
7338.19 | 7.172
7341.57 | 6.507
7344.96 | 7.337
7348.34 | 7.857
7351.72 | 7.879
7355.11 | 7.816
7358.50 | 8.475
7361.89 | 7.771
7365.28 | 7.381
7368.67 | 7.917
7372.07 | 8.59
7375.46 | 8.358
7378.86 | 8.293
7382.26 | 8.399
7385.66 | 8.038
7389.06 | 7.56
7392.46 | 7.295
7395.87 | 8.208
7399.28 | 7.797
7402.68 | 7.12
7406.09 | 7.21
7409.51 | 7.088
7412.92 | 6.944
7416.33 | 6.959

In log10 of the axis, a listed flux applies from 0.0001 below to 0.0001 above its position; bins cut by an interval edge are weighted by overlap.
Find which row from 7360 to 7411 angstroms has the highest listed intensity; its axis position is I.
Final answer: 7372.07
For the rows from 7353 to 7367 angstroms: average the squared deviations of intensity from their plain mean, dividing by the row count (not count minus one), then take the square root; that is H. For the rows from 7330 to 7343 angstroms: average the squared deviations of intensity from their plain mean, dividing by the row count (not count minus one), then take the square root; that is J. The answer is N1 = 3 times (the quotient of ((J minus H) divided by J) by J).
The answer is 2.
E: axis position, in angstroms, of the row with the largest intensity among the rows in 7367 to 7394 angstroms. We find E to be 7372.07 angstroms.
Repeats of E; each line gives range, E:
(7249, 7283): 7254.20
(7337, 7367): 7358.50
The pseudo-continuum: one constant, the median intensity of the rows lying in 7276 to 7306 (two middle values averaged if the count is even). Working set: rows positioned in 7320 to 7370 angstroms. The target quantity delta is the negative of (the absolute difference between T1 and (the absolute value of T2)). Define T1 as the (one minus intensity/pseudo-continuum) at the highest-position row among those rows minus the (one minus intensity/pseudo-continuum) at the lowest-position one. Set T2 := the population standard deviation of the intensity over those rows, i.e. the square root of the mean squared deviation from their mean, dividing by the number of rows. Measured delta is -0.66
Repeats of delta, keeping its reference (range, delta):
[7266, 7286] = -0.42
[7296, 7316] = -0.39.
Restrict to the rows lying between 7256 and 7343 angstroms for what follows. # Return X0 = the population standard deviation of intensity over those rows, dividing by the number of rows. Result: 0.59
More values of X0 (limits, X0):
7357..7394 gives 0.43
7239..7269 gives 0.62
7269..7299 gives 0.46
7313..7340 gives 0.61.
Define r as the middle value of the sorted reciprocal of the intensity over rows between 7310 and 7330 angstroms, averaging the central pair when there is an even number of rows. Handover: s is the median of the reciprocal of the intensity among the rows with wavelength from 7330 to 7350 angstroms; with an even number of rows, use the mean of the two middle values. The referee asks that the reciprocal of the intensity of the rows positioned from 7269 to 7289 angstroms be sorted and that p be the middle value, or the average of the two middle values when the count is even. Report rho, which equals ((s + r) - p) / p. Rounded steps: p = 0.131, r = 0.1275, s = 0.132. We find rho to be 0.99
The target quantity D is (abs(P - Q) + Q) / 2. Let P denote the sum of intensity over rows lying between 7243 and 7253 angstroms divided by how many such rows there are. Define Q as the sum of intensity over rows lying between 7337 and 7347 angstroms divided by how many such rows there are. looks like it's 3.7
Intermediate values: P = 7.43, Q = 7.01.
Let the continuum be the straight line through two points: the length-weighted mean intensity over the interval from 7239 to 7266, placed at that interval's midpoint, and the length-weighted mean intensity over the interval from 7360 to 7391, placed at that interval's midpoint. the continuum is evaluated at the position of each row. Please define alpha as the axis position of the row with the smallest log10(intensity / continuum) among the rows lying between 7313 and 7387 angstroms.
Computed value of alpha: 7341.57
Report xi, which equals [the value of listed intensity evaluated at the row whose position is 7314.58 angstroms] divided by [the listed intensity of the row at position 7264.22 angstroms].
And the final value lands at 1.02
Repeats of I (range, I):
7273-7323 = 7307.84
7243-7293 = 7287.68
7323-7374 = 7331.44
